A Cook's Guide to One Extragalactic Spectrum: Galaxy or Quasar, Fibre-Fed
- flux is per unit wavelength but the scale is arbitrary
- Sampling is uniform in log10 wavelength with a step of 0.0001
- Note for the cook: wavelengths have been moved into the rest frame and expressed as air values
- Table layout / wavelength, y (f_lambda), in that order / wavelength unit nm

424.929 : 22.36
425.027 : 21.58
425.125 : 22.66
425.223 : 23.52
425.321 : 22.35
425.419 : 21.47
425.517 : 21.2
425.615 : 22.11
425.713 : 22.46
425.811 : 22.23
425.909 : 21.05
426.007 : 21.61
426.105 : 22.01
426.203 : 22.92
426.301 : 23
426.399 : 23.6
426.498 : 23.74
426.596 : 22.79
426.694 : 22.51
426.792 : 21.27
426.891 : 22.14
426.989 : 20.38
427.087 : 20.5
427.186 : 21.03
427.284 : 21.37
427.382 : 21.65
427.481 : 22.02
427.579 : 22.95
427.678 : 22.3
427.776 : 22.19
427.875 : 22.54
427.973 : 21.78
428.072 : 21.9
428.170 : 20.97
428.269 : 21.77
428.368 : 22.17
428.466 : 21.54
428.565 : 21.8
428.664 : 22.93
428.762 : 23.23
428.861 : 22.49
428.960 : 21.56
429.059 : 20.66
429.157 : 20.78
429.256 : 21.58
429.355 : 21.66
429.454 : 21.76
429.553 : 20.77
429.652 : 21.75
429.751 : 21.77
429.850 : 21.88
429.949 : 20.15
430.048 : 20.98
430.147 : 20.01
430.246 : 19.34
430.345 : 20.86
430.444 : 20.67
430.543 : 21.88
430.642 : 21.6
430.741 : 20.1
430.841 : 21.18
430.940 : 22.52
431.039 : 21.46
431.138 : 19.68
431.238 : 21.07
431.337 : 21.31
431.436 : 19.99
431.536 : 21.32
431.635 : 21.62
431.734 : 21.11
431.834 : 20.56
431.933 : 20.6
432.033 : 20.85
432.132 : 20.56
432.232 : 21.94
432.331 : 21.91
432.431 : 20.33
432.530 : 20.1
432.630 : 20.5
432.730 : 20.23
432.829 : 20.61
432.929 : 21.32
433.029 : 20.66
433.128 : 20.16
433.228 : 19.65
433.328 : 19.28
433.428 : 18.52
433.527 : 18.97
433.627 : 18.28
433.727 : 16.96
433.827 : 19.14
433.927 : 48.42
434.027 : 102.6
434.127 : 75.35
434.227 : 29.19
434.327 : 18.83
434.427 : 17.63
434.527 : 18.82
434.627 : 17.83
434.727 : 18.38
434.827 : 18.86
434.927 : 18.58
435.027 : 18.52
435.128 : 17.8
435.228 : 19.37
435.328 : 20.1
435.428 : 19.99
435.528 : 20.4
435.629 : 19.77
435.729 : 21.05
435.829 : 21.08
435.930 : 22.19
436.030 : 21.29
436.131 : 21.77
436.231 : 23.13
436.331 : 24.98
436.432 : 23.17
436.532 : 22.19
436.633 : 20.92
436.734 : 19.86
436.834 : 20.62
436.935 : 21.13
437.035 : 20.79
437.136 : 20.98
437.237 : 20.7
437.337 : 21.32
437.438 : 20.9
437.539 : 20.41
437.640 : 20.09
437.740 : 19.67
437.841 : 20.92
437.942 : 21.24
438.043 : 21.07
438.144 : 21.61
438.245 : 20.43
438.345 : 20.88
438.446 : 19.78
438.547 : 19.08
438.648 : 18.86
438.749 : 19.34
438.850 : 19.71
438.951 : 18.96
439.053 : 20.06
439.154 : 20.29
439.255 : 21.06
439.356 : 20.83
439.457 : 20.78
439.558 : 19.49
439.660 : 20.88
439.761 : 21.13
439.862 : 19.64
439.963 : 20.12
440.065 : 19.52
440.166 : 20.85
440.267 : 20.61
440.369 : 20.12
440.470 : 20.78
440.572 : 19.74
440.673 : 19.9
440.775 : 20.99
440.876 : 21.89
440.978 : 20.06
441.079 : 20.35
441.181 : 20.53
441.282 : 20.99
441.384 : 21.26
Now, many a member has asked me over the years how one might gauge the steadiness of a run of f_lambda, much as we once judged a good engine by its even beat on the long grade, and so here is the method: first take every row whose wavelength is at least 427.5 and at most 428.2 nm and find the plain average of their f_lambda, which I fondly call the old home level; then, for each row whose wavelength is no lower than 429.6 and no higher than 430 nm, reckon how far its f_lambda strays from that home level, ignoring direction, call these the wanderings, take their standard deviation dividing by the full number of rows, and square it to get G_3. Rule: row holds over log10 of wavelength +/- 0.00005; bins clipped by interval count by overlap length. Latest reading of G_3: 0.51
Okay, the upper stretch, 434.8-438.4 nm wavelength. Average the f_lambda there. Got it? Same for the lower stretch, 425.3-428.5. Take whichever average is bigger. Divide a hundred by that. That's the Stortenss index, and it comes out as 4.55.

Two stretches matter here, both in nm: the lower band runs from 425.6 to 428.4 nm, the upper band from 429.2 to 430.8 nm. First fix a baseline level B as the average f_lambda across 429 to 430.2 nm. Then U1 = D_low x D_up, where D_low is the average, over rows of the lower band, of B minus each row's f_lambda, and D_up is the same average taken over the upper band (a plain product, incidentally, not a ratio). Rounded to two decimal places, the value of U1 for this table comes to -0.09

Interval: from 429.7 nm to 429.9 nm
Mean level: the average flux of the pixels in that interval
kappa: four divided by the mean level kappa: 0.183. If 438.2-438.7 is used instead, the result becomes 0.202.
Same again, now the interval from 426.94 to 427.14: 0.196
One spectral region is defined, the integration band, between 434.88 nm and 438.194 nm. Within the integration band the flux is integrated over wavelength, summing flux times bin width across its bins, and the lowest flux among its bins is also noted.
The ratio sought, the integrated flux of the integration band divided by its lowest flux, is 3.9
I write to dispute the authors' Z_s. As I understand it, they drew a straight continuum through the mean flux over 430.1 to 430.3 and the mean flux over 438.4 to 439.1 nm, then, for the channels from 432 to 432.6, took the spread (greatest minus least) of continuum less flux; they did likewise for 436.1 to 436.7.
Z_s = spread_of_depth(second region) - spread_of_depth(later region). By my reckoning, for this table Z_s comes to -2.2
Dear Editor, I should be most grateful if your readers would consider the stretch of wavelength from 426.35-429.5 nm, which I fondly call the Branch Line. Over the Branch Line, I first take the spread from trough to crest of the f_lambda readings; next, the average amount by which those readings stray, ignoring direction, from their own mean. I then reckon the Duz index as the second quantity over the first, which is 0.20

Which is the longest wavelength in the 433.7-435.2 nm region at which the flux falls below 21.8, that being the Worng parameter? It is 435.128 nm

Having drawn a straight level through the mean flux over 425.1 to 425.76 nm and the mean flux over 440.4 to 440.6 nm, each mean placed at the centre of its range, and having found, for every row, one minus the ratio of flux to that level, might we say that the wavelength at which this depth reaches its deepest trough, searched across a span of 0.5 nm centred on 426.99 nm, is 426.989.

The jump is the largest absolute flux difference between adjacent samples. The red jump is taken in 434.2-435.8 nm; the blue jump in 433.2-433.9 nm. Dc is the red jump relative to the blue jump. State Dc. 4.75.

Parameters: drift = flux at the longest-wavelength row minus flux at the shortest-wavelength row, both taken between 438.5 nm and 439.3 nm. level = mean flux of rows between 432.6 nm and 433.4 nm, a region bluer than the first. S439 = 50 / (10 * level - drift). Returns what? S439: 0.249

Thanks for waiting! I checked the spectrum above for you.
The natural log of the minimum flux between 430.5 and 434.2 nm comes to 2.83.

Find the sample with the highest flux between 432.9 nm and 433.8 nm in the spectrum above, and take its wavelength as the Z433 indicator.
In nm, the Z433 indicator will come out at 432.929 nm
